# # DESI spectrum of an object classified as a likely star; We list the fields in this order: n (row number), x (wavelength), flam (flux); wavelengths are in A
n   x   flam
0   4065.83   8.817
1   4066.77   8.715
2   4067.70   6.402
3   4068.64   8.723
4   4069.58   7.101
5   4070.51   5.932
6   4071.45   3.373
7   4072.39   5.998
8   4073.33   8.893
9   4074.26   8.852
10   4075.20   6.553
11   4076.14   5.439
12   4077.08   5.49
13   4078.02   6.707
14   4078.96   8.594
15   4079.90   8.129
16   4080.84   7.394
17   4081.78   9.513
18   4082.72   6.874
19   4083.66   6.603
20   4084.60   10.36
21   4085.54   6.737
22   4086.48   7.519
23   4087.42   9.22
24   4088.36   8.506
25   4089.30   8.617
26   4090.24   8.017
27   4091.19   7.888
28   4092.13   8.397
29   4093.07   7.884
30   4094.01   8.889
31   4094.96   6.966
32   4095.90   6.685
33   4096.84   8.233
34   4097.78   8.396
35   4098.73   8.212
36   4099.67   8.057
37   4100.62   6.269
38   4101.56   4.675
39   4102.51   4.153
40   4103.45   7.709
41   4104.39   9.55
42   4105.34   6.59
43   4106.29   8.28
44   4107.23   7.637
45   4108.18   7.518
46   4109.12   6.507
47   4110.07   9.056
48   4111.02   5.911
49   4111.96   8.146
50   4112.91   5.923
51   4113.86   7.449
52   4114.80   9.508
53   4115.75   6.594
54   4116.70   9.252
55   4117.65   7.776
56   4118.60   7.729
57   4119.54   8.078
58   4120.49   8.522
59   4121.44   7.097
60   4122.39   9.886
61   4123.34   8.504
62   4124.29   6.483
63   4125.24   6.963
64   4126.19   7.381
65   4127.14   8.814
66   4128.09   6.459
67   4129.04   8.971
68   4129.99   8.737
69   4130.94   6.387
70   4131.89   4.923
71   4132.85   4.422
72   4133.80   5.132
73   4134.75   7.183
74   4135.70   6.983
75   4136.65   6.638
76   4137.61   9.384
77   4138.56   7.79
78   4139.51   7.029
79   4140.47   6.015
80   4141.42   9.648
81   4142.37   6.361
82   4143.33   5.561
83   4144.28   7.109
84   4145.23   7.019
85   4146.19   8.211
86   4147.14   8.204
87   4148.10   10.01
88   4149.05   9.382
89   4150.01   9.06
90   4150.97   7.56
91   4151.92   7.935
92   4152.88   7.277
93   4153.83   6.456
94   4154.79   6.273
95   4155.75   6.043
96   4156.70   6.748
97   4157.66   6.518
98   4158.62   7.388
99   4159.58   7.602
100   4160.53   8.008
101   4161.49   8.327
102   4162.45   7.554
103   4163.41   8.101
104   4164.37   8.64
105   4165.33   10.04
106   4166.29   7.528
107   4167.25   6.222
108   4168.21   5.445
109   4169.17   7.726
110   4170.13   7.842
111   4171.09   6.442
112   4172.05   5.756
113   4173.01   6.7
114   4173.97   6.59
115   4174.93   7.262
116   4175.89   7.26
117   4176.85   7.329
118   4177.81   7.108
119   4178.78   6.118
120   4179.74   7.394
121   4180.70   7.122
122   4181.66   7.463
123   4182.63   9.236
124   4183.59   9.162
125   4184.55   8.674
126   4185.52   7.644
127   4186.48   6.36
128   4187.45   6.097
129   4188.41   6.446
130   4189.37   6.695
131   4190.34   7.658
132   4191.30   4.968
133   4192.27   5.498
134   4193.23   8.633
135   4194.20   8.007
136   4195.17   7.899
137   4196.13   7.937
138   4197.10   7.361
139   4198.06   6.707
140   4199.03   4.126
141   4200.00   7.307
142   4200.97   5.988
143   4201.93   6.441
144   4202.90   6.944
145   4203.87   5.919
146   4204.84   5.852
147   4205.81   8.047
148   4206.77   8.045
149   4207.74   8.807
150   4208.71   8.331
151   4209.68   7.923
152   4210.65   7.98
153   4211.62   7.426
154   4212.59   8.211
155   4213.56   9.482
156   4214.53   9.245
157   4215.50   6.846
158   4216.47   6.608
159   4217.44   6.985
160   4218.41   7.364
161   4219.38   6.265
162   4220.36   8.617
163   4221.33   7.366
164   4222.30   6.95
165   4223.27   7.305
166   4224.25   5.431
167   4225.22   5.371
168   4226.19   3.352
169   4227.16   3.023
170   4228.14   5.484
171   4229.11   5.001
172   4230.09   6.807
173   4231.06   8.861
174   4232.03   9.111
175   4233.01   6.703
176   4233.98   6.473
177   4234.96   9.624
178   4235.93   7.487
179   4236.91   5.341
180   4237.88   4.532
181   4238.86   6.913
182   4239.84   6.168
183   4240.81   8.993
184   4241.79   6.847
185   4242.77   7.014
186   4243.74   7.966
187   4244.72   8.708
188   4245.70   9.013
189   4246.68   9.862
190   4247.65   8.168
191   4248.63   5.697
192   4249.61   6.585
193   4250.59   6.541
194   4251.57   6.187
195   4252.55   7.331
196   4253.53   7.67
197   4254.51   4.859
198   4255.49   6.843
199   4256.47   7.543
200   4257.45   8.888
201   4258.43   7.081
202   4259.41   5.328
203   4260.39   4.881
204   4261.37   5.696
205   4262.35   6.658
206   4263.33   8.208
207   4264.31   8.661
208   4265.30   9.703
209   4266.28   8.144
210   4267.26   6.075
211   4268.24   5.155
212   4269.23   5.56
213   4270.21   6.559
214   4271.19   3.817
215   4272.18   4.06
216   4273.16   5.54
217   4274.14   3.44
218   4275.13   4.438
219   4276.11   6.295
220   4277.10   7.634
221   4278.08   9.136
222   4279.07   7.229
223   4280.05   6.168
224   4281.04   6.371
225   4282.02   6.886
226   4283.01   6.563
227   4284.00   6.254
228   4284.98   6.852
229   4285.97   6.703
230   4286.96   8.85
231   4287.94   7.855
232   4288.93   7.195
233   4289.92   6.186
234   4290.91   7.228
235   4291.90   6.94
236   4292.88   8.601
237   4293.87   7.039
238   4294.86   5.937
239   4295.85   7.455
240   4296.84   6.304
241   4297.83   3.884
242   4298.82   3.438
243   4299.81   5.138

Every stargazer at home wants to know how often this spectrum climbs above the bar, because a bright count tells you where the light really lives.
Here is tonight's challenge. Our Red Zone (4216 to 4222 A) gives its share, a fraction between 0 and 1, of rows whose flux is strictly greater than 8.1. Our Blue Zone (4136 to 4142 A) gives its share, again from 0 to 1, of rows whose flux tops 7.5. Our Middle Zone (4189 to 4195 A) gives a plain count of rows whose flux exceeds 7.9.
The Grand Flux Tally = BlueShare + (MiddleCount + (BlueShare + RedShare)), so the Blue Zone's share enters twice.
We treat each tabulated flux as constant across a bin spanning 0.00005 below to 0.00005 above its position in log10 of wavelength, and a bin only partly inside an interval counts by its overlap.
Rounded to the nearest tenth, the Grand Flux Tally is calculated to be 3.2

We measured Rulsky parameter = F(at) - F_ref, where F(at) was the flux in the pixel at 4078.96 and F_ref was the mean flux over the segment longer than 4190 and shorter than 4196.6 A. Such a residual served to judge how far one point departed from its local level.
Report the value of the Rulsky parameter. 1.4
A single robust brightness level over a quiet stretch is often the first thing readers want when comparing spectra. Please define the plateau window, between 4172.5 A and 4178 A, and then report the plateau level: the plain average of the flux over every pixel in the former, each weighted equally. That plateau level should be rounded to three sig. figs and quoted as 7.04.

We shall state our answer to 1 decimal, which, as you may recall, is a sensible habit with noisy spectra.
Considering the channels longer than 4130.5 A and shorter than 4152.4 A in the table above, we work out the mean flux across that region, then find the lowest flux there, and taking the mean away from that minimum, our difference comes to -2.9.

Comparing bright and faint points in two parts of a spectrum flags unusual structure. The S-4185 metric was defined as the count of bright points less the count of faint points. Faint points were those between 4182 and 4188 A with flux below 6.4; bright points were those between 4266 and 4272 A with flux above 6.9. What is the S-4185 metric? -1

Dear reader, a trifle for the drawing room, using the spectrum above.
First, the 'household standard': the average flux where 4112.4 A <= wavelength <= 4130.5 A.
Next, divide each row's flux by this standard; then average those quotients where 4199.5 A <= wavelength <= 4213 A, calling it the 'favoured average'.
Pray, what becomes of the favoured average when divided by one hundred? 0.0093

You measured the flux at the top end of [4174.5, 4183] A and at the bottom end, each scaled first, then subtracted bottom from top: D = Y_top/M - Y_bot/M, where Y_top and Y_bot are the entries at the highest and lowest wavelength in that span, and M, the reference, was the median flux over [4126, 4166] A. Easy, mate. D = 0.267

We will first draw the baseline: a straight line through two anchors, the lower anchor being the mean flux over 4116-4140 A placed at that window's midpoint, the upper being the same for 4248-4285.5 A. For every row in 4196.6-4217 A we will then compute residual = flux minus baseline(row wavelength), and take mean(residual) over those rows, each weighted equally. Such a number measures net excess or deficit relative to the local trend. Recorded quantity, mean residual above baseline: 0.41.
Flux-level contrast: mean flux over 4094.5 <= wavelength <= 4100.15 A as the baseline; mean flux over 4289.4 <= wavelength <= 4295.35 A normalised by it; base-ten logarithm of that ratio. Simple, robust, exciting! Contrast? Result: -0.045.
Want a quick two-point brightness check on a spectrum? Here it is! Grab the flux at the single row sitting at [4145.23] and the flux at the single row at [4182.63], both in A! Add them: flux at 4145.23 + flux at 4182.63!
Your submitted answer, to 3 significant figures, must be 16.3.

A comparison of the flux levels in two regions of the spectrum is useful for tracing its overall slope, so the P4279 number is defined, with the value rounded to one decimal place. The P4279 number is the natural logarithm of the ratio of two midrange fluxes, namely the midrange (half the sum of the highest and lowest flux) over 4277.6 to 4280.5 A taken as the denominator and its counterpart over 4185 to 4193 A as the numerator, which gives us -0.2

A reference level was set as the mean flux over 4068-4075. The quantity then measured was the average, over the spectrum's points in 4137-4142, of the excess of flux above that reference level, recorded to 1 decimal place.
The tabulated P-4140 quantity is 1.0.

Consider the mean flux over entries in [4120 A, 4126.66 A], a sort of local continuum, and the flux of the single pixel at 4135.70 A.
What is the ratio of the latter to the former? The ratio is 0.89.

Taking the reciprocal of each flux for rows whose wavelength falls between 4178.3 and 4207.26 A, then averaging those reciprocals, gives 0.146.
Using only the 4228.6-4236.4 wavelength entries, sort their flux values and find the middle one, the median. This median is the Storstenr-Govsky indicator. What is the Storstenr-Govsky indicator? 7.15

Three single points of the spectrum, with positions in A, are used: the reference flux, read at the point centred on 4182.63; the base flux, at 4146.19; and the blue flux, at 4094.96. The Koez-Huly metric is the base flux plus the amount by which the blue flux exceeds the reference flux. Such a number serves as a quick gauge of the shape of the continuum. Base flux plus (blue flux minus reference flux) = 5.9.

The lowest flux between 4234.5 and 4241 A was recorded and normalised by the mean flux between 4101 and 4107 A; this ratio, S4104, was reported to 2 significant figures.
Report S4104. 0.66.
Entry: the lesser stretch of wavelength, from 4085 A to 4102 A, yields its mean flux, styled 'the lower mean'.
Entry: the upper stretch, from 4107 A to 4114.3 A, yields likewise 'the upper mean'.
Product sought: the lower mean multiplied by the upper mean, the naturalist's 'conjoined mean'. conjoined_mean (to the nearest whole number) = 56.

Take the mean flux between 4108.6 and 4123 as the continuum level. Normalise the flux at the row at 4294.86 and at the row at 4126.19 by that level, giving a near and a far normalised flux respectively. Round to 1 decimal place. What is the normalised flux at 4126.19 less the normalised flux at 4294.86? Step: 0.2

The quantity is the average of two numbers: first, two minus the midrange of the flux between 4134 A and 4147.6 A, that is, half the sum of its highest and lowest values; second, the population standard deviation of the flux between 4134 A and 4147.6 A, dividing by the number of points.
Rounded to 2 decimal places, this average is -2.24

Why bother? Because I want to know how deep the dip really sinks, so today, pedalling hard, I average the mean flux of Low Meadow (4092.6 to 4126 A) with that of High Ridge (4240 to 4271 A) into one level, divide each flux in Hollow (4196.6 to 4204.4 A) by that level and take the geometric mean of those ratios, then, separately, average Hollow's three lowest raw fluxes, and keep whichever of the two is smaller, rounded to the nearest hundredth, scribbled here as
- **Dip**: 0.85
